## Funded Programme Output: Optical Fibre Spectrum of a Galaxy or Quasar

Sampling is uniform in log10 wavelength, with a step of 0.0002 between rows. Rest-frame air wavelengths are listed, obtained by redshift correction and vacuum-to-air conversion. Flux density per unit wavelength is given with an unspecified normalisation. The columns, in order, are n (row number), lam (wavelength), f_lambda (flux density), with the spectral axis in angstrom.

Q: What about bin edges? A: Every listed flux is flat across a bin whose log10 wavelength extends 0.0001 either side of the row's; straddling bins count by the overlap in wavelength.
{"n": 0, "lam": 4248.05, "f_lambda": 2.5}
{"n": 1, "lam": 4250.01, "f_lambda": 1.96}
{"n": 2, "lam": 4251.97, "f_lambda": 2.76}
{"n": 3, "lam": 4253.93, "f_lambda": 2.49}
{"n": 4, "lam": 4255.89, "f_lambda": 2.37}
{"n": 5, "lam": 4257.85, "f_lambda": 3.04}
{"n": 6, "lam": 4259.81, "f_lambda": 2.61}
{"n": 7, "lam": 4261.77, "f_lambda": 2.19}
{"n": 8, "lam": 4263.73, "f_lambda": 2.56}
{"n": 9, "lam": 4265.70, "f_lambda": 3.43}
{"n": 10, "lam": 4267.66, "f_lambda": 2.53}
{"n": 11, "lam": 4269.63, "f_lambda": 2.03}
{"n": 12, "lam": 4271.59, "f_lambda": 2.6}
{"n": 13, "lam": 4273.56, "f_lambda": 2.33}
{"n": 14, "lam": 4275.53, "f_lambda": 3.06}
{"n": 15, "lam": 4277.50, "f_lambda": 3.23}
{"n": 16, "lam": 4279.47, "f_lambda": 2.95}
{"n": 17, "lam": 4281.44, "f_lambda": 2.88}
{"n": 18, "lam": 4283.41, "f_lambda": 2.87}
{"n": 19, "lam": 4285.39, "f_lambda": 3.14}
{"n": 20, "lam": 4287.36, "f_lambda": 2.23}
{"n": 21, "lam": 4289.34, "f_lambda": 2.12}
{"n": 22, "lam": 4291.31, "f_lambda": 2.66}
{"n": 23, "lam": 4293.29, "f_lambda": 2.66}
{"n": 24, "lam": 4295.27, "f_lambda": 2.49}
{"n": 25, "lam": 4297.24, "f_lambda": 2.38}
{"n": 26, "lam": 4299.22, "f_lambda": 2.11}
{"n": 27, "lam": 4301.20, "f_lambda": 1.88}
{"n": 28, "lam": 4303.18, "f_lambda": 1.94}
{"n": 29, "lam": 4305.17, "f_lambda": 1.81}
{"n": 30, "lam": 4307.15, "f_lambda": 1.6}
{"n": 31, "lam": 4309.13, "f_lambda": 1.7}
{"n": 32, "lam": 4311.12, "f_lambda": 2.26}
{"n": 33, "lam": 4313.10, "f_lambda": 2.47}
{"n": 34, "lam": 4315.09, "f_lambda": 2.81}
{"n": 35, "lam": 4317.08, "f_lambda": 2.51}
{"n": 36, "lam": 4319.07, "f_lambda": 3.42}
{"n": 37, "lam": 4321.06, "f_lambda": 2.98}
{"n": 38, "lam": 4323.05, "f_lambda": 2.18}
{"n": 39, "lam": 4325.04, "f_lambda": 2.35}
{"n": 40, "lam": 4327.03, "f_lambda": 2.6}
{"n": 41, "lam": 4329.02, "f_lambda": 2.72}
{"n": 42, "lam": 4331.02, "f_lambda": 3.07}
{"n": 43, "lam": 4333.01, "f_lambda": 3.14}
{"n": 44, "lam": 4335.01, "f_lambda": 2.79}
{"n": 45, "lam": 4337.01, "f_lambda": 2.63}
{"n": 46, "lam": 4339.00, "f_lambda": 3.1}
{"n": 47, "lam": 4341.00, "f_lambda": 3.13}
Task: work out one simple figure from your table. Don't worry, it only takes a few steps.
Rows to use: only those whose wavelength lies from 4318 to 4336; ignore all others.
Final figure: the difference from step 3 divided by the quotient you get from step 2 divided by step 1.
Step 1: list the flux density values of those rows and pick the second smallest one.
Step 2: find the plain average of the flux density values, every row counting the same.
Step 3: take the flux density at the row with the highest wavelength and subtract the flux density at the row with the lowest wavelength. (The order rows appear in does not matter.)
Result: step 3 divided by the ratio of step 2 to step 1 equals -0.5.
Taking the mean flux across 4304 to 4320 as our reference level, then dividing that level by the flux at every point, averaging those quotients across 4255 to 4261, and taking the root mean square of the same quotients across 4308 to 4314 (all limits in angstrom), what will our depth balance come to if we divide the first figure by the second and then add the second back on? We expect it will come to 1.91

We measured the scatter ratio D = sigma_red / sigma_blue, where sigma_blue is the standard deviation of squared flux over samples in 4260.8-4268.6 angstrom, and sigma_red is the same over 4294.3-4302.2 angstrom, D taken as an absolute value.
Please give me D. 0.40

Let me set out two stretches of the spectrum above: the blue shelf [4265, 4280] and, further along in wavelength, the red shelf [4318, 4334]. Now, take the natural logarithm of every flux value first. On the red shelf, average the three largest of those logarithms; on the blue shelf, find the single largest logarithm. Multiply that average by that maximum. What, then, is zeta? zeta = 1.44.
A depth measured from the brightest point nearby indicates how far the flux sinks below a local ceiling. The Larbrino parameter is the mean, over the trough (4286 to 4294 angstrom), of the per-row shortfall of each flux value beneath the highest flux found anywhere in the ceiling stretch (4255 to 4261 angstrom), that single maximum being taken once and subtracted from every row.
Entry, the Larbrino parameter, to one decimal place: 0.6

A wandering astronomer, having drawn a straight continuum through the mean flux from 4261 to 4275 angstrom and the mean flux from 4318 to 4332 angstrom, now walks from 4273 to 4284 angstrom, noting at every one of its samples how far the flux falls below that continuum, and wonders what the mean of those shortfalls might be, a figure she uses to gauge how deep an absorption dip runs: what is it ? -0.3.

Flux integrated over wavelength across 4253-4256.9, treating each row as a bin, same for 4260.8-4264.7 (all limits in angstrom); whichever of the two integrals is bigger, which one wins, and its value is 9.5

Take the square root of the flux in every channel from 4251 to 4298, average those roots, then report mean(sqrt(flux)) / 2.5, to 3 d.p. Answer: 0.650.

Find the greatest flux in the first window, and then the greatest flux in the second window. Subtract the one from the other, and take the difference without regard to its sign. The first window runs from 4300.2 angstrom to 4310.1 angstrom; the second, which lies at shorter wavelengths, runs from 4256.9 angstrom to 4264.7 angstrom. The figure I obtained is 1.1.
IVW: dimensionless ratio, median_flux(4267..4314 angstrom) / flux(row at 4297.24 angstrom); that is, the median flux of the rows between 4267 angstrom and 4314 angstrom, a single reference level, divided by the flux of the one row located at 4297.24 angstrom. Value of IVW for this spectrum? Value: 1.02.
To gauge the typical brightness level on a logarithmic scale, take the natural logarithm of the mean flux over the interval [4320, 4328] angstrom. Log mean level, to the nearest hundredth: 0.93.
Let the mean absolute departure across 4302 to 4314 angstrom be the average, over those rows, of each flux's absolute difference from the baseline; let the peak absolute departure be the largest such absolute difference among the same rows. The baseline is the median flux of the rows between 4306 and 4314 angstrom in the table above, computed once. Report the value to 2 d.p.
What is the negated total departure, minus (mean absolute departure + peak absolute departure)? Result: -0.76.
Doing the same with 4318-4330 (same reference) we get -2.17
